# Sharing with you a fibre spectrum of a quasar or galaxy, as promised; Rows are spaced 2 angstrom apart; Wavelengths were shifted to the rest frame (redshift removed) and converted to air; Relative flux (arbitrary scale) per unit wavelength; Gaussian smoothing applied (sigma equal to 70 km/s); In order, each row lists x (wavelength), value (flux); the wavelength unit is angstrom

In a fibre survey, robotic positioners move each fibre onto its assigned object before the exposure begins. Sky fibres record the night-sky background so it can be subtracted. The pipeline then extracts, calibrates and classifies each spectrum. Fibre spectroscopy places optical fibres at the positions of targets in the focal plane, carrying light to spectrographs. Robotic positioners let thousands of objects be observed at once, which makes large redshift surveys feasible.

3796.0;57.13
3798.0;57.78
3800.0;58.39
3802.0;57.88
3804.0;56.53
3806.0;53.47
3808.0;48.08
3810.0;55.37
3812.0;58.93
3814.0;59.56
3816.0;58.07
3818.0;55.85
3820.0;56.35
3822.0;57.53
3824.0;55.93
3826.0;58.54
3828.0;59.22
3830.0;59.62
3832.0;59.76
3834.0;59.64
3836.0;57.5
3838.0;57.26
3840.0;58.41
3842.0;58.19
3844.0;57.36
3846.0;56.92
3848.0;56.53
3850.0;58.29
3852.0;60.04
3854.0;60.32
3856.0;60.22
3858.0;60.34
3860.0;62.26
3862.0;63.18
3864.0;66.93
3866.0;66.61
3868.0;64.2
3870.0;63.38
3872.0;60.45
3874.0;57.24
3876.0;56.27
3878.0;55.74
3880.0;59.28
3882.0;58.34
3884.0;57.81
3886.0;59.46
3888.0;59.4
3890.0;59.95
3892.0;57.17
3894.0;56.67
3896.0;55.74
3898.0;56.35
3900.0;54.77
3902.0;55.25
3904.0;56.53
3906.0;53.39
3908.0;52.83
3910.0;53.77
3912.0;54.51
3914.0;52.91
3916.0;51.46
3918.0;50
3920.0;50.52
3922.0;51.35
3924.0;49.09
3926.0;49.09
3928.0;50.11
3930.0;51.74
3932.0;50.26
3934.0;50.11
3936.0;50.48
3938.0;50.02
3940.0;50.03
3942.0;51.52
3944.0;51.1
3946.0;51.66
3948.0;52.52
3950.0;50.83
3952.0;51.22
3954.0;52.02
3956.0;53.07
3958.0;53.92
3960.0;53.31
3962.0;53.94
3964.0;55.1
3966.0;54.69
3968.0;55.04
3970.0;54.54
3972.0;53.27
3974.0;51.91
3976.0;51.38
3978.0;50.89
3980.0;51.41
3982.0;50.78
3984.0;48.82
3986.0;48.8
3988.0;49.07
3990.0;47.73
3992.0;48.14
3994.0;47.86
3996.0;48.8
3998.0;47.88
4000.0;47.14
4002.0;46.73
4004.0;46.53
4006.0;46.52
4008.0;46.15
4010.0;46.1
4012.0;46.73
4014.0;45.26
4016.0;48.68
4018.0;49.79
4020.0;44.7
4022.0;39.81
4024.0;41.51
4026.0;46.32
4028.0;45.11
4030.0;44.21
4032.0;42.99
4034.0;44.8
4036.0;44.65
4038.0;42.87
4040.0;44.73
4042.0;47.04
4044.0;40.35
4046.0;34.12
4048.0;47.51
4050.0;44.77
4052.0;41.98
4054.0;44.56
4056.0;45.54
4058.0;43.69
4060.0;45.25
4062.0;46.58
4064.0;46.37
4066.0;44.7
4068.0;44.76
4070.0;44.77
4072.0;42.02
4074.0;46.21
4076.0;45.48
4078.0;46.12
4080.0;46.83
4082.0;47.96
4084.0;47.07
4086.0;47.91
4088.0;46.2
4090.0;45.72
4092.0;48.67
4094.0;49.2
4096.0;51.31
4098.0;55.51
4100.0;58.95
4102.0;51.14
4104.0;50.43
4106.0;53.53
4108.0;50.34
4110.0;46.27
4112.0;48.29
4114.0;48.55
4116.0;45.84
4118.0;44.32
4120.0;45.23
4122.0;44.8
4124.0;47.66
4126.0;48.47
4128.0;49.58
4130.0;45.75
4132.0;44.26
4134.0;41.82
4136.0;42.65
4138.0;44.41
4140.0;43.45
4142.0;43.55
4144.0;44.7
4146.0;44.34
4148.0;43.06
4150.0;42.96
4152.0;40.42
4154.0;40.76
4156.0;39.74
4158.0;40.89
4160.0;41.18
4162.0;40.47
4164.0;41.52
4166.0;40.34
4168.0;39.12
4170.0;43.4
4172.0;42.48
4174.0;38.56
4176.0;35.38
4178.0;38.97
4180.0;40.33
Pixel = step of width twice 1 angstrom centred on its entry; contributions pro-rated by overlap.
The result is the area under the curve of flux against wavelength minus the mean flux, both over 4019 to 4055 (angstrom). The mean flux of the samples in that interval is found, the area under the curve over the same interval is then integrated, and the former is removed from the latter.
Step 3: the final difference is 1521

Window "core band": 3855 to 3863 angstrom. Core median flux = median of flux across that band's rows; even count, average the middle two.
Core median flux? 61.3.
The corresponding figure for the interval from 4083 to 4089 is 47.1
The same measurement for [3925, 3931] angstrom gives 50.1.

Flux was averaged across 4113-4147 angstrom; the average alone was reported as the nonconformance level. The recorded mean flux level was 45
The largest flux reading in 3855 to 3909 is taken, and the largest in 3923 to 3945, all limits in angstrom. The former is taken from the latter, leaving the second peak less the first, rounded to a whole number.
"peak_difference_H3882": -15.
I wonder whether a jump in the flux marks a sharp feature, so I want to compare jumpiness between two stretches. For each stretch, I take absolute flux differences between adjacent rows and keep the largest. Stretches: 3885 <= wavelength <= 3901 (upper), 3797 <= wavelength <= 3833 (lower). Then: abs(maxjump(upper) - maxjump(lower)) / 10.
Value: 0.5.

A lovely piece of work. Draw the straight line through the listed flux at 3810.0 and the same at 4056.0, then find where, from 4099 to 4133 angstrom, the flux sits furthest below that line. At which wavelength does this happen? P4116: 4118.0 angstrom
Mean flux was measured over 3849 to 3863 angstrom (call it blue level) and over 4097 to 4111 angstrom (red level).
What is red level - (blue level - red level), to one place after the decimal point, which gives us 44.0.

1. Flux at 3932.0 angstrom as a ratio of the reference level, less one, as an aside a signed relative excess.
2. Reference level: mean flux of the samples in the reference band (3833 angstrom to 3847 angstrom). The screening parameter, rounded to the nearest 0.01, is -0.13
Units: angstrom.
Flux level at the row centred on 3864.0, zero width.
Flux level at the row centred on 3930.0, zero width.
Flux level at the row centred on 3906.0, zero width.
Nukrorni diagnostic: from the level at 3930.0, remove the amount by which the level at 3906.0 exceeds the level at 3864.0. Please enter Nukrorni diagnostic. 65.3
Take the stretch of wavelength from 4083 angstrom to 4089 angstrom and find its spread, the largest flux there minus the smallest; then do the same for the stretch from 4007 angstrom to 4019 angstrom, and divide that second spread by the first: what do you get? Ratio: 2.6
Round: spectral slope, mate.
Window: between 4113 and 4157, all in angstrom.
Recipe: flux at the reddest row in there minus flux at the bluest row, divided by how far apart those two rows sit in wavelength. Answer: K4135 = -0.21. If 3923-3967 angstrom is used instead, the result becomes 0.13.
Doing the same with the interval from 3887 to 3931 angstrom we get -0.18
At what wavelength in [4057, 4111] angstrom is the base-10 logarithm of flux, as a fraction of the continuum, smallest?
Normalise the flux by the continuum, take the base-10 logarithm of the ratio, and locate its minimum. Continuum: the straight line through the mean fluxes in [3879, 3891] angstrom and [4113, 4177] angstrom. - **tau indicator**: 4072.0 angstrom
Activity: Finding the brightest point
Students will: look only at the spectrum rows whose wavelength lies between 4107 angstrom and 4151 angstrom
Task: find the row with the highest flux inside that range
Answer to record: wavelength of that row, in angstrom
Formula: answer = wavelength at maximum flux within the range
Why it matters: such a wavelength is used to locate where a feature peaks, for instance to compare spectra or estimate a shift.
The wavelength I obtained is 4108.0 angstrom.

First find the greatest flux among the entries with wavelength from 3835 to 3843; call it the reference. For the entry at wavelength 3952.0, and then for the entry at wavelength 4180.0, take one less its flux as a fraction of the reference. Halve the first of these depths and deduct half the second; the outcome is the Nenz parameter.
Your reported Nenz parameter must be -0.093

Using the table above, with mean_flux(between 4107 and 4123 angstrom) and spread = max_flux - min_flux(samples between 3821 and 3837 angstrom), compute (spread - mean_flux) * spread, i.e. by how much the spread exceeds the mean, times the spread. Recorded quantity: -164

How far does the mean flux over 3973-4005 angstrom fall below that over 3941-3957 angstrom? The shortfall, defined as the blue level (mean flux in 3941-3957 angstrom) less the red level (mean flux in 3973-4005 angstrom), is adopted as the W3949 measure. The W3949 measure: 2.8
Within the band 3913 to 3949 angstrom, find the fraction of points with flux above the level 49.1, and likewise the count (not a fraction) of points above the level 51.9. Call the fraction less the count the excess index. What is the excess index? -1.1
